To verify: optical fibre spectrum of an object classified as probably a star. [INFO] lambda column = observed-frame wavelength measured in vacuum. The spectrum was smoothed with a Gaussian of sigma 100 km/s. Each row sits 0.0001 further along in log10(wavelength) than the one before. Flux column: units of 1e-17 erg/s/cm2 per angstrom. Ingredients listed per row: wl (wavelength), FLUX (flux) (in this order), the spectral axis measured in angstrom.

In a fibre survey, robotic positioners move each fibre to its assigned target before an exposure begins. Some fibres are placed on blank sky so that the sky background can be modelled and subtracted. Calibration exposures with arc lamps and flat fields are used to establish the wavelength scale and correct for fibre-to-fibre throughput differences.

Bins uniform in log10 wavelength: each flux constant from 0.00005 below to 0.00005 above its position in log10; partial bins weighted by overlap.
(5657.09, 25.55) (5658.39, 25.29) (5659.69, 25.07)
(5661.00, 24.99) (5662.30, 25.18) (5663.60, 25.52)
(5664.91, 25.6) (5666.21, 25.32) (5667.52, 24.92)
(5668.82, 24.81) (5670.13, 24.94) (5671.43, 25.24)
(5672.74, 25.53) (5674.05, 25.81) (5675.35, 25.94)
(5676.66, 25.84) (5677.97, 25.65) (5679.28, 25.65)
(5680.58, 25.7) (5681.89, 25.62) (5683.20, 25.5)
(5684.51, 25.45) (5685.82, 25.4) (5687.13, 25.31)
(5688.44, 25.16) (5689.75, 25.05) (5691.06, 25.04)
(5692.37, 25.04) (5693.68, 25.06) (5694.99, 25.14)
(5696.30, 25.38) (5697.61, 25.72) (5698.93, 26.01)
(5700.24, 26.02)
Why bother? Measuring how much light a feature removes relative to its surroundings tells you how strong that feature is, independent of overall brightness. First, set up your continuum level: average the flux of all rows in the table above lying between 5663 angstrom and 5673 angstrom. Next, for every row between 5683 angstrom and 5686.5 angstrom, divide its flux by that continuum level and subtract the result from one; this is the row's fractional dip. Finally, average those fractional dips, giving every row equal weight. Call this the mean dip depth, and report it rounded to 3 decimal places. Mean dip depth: -0.009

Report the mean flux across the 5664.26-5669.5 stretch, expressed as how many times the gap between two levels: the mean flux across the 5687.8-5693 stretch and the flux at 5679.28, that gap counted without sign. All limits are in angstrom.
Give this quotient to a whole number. 44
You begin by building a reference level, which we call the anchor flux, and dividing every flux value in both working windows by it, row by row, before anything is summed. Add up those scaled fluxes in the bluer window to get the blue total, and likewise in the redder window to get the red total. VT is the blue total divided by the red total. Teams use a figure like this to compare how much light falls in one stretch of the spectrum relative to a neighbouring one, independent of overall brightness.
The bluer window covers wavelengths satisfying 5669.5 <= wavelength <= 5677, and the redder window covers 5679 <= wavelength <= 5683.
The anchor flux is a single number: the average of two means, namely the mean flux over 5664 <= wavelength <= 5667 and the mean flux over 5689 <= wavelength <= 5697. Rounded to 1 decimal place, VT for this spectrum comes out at 2.0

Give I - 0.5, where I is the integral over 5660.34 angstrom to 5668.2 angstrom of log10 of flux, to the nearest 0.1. 10.5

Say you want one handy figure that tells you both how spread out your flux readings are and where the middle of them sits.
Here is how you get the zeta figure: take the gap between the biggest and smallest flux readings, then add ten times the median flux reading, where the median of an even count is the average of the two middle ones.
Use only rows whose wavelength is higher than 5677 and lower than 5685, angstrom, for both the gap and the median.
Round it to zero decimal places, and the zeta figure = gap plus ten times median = 257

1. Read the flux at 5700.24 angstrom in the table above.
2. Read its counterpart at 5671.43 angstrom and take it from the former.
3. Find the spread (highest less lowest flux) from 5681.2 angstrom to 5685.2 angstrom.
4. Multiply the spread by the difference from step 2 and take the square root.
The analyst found 0.36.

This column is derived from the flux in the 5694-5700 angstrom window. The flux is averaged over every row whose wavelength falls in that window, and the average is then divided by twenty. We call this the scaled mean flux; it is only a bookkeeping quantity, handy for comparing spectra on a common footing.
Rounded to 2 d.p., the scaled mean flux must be 1.28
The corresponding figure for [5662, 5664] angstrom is 1.27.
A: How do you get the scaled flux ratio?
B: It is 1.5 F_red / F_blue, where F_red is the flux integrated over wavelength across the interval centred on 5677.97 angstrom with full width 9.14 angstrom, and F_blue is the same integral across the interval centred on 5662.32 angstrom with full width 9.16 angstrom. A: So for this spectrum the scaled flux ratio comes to 1.53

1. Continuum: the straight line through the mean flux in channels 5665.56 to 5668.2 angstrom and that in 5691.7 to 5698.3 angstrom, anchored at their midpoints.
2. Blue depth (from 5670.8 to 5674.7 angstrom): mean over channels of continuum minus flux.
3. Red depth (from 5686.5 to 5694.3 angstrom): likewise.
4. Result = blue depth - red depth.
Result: -0.5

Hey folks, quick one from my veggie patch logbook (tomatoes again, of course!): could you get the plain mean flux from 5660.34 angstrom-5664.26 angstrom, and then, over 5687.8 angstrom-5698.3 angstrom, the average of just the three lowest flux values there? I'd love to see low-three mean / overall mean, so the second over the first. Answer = 0.99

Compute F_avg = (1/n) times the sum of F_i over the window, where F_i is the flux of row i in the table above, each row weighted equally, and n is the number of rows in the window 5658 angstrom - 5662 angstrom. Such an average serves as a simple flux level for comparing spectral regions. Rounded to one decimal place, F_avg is 25.1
